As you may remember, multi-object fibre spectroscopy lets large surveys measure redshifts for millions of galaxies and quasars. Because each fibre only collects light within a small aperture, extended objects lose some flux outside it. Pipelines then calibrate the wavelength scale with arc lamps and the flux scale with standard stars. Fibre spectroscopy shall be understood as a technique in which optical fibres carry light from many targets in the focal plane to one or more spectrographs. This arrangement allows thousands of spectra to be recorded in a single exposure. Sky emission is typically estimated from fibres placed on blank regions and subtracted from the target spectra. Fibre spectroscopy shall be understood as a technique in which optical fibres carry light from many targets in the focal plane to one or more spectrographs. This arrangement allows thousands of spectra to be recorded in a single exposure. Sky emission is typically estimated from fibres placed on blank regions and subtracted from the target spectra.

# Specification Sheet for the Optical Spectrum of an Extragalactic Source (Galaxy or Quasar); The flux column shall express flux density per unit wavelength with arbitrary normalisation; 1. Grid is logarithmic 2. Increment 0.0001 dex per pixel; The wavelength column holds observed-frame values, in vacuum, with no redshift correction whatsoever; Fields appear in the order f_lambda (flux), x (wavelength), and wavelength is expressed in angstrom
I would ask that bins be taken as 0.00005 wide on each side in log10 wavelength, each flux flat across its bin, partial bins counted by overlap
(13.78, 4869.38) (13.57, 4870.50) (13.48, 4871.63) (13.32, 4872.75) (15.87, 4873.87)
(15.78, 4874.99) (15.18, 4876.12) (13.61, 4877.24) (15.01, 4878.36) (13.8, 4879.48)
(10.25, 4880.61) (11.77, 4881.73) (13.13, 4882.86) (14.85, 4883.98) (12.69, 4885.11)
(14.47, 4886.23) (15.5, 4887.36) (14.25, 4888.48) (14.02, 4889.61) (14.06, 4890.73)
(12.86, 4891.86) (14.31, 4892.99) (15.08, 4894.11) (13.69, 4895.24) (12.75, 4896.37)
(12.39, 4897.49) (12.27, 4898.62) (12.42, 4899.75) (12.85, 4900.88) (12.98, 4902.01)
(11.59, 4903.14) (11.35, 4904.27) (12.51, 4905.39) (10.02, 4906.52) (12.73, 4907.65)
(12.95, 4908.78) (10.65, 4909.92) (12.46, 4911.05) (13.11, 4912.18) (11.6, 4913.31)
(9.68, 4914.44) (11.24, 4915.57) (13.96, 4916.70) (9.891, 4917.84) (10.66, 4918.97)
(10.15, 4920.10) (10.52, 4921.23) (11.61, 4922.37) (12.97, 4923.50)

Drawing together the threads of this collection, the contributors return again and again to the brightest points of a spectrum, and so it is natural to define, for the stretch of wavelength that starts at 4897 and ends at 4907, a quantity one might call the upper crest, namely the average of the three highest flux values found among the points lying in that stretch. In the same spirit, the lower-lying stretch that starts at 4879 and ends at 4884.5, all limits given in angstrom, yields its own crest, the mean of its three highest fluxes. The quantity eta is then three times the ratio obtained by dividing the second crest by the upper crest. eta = 3.3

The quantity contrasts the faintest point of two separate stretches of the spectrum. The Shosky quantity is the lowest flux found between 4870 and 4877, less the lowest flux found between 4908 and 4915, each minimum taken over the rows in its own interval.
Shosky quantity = 3.6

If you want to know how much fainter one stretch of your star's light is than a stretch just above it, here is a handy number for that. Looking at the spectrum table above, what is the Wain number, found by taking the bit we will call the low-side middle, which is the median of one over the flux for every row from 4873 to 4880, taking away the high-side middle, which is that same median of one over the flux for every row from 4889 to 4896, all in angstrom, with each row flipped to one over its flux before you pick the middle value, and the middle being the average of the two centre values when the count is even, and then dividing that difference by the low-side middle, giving -0.08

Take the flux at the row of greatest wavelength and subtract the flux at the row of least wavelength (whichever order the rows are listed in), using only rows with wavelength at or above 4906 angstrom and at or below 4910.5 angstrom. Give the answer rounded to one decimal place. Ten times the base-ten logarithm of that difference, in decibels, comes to -2.0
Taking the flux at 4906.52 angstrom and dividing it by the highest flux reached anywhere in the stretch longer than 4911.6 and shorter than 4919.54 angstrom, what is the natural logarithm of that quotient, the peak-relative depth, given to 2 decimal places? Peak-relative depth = -0.33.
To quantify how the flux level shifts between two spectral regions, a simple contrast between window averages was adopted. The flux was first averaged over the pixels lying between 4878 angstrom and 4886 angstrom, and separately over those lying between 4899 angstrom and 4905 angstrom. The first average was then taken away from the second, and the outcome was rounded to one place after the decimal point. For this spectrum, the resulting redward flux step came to -0.8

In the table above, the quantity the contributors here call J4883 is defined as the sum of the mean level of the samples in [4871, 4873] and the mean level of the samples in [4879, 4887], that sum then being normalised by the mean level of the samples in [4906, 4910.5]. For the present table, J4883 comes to 2.28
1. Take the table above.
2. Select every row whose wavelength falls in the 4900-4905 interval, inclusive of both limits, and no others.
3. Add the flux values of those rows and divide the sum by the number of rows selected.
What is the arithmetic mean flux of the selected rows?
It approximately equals 12.2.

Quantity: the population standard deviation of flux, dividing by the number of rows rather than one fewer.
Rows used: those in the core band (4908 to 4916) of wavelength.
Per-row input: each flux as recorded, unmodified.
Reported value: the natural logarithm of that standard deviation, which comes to 0.2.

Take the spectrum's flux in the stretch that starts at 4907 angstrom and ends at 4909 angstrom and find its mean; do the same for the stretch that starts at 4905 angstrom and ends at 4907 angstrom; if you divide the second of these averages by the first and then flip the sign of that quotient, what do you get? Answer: -0.88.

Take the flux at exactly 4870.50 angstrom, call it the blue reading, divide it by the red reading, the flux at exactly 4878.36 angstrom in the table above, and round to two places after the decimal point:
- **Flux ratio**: 0.90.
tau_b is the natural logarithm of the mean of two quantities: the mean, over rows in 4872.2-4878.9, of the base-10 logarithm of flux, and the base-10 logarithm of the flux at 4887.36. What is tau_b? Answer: 0.17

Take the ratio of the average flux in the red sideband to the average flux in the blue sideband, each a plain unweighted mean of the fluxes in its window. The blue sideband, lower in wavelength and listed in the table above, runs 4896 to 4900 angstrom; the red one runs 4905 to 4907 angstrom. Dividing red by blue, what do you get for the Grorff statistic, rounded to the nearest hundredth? 0.90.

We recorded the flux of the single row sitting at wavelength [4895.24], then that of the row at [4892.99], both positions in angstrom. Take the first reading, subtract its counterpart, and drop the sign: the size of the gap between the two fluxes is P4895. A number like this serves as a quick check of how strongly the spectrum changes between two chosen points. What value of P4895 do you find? 0.6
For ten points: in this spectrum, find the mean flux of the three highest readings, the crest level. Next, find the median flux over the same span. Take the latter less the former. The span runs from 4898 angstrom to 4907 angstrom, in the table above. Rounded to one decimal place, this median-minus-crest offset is -0.4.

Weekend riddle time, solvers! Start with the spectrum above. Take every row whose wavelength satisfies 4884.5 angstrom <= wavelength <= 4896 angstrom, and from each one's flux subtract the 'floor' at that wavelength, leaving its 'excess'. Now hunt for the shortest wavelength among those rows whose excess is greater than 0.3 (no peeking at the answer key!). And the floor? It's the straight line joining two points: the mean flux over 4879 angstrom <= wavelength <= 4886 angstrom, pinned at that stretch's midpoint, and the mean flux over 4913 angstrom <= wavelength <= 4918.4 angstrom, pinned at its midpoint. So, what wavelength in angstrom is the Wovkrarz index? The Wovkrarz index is 4886.23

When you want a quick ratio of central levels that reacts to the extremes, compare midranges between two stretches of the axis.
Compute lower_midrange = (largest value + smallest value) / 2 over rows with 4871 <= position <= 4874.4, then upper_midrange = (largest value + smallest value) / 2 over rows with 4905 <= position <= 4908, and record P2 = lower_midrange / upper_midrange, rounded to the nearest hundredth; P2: 1.28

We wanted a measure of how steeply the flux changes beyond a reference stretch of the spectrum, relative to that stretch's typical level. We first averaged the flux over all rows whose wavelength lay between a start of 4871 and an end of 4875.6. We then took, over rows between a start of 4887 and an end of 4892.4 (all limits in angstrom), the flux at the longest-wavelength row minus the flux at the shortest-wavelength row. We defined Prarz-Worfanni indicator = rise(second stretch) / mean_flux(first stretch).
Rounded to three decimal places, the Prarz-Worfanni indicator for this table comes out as -0.181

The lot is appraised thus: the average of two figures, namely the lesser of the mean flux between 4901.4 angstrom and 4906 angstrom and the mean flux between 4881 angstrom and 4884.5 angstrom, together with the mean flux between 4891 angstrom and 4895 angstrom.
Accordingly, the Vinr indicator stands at 13.1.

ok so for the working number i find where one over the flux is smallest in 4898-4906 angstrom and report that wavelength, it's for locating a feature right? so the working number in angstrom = 4902.01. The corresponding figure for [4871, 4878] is 4873.87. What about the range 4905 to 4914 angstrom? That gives 4912.18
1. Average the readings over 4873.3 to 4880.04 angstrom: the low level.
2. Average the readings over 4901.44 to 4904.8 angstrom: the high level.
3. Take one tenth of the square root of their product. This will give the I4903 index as 1.33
